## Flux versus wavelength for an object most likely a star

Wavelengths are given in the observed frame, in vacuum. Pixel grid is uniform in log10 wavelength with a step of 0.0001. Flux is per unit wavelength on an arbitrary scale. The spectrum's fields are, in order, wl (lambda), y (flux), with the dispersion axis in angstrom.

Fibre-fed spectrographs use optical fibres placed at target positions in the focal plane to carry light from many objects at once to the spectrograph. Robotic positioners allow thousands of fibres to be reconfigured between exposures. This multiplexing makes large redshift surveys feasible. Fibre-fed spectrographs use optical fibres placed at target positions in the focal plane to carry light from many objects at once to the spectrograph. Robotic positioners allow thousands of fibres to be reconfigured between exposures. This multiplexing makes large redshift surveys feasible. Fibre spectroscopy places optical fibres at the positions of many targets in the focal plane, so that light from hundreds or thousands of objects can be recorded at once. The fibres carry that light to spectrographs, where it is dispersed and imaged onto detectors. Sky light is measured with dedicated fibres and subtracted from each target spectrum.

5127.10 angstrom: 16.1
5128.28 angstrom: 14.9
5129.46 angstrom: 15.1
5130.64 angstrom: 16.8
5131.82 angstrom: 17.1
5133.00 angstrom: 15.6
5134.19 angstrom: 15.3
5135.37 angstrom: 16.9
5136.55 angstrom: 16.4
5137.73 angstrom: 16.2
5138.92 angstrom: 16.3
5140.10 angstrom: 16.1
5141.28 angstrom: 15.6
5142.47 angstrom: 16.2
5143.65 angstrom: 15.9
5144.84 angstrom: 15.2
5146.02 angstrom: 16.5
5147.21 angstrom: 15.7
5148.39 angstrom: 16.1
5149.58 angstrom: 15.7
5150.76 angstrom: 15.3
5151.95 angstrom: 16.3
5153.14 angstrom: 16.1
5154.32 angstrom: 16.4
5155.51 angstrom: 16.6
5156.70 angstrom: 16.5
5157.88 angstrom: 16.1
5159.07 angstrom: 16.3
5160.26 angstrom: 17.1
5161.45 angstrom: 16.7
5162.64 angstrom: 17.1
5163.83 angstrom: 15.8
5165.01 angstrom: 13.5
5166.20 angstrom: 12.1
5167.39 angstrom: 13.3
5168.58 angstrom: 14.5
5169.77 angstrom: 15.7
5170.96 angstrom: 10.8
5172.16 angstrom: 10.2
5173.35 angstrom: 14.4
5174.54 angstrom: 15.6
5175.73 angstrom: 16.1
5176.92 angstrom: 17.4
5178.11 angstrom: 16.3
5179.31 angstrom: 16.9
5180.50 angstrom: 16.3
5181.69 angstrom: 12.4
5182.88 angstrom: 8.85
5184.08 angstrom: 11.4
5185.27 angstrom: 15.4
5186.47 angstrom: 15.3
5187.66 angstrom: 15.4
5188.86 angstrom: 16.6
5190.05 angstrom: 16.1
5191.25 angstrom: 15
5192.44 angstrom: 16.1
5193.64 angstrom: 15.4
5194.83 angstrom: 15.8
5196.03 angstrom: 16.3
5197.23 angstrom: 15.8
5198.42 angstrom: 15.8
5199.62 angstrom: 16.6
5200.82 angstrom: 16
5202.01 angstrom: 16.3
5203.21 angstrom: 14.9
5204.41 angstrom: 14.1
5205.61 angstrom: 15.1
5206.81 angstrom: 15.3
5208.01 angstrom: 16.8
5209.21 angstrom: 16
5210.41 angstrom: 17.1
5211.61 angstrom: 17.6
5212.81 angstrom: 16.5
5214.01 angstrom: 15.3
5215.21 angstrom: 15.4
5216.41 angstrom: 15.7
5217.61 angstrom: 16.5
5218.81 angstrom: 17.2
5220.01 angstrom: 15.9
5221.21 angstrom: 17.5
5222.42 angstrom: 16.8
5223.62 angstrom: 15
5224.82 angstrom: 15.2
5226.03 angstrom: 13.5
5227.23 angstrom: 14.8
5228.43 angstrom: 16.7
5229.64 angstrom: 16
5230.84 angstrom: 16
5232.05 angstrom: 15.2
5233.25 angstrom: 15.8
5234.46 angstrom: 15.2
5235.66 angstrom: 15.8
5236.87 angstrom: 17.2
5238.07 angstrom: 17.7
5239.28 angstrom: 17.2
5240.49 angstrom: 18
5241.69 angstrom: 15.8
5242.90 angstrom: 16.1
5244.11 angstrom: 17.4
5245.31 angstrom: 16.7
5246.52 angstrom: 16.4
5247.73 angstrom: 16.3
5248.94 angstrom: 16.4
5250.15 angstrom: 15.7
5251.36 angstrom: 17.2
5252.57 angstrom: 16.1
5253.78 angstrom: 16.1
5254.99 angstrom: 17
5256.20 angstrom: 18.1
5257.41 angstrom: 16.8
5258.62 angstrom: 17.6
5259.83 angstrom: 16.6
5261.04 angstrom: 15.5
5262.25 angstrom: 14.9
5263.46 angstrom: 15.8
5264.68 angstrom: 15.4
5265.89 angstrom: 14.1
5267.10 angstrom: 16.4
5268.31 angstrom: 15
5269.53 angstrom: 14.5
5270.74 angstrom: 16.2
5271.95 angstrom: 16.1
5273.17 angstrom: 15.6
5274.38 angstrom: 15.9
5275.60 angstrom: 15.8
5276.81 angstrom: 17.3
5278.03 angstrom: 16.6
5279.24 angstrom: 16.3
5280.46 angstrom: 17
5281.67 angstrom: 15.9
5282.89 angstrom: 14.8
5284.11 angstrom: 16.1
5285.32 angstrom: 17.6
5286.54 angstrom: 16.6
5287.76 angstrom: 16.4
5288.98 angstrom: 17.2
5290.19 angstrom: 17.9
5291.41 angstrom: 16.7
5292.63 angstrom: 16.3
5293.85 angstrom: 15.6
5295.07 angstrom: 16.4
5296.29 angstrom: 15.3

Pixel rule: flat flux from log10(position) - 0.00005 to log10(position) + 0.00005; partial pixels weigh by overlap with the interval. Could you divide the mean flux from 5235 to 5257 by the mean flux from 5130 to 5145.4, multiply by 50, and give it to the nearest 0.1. 51.9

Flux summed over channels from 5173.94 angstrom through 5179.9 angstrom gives 82.3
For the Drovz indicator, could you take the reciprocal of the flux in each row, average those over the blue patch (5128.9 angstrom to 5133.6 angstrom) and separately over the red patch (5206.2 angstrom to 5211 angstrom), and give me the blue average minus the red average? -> 0.001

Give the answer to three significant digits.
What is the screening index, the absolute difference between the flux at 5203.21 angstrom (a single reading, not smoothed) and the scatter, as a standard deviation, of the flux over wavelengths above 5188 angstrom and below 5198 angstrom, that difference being 14.4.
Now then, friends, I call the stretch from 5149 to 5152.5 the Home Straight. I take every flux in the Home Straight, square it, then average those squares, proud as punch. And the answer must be 249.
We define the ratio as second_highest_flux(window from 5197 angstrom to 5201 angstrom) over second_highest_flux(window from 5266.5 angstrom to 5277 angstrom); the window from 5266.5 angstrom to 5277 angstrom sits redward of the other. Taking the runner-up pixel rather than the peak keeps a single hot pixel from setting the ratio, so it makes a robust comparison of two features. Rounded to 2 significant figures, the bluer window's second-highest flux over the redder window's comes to 0.98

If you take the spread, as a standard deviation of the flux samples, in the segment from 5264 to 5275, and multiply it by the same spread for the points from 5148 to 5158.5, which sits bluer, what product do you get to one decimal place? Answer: 0.3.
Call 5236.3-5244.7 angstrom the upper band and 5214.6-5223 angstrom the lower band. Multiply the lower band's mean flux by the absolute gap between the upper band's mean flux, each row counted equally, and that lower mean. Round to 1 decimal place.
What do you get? 10.3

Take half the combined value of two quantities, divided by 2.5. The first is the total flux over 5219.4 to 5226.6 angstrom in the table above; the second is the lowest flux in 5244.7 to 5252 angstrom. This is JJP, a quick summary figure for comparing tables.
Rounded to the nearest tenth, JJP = 21.9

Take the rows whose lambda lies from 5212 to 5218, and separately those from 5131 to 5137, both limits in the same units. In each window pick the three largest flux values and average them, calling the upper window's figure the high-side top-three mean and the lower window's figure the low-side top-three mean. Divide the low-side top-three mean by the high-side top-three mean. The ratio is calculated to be 1.03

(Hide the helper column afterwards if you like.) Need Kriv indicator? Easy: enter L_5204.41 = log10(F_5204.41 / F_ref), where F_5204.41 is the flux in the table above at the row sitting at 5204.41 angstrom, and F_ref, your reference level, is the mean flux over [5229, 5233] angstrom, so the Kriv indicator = -0.048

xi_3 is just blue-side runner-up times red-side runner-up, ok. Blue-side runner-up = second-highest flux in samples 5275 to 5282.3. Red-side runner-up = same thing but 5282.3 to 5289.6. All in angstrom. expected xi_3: 292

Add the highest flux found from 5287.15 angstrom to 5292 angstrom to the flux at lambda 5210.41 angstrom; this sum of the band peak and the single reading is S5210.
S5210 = 35.0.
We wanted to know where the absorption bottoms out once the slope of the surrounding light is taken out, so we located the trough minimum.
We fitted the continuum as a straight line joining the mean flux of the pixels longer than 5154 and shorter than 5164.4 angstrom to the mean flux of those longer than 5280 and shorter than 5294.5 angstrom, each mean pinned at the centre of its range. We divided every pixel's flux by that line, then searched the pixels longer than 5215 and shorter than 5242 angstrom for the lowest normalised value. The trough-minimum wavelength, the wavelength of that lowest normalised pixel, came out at 5226.03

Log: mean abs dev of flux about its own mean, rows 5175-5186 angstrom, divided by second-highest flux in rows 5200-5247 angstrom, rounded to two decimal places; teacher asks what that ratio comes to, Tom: 0.14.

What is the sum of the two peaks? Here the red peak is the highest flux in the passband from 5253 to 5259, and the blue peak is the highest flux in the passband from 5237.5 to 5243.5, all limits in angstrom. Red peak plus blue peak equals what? 36.1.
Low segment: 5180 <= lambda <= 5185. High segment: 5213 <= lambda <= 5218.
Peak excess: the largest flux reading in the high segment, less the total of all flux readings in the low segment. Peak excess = -32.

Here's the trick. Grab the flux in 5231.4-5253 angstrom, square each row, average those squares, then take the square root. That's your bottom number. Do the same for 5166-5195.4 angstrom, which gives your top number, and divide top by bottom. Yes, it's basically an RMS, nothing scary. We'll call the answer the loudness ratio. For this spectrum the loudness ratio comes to 0.893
